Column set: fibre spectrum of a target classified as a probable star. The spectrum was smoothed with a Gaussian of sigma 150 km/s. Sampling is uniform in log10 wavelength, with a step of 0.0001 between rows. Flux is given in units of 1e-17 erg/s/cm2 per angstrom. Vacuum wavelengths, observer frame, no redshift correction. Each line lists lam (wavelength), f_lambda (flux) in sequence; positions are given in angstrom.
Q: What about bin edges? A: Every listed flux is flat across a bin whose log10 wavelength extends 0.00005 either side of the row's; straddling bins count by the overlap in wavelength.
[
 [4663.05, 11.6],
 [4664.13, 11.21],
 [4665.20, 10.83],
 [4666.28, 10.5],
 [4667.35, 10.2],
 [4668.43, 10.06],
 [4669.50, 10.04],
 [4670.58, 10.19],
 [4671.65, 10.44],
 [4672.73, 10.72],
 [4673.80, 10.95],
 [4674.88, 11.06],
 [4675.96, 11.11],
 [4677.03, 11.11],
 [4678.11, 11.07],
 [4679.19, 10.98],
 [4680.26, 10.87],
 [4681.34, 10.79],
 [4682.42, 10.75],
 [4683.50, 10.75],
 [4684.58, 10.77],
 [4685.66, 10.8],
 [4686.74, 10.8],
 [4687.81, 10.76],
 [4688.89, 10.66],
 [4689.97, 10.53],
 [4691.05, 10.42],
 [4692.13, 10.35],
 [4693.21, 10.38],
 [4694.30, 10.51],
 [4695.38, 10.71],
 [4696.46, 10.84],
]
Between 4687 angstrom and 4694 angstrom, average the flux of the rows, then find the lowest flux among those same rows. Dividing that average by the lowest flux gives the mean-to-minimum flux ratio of 1.02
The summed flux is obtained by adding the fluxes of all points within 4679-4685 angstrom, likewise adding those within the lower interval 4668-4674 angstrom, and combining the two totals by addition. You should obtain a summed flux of 127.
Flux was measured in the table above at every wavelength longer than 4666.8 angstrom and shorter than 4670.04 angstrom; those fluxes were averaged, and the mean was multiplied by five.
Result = 50.5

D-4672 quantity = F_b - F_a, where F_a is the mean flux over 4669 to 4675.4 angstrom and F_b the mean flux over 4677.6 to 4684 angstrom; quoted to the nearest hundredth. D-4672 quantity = 0.30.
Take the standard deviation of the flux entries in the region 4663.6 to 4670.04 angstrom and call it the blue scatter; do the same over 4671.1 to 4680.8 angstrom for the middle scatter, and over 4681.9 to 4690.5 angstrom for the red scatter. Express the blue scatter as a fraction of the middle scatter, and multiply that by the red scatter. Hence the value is 0.2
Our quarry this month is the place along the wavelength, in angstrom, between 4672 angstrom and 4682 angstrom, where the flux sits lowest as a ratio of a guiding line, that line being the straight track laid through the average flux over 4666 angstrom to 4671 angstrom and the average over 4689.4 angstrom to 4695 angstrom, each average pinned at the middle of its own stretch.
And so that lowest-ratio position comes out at 4681.34 angstrom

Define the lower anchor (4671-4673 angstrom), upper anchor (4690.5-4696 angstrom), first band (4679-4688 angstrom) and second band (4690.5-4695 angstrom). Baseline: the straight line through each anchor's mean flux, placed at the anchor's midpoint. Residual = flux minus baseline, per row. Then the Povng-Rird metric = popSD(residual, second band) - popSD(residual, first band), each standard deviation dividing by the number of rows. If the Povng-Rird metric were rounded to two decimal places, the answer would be 0.00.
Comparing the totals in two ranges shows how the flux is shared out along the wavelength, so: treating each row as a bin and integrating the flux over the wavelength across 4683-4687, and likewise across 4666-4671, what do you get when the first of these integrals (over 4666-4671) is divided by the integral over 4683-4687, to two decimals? 1.18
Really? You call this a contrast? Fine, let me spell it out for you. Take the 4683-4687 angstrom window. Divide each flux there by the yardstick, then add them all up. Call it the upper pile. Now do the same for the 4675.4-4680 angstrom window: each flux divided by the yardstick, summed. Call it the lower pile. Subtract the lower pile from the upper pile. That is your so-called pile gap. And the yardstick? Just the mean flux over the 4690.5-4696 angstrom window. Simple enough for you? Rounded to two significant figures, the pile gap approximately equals -0.11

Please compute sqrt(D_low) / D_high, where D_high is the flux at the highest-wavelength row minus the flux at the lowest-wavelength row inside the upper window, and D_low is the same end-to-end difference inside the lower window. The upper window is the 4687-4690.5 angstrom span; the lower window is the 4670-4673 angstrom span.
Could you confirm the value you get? -3.2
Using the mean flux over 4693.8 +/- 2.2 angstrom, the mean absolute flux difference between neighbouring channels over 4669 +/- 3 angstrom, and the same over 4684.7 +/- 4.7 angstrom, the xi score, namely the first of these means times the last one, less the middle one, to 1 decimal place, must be 0.2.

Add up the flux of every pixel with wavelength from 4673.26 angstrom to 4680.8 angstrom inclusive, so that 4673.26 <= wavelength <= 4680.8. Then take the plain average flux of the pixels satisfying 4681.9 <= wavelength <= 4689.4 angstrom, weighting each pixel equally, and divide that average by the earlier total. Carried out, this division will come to 0.139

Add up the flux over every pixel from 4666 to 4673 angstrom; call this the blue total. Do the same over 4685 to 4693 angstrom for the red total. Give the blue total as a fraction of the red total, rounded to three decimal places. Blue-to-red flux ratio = 0.971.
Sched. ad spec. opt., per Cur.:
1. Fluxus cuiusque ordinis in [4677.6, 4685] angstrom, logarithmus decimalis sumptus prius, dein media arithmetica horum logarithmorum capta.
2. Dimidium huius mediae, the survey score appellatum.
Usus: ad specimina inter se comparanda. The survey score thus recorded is 0.518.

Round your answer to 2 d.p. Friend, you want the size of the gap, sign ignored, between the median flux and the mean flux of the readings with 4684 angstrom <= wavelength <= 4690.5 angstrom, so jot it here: 0.04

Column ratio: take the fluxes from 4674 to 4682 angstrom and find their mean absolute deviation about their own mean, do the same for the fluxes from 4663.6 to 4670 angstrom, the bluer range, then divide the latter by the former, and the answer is 3.7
